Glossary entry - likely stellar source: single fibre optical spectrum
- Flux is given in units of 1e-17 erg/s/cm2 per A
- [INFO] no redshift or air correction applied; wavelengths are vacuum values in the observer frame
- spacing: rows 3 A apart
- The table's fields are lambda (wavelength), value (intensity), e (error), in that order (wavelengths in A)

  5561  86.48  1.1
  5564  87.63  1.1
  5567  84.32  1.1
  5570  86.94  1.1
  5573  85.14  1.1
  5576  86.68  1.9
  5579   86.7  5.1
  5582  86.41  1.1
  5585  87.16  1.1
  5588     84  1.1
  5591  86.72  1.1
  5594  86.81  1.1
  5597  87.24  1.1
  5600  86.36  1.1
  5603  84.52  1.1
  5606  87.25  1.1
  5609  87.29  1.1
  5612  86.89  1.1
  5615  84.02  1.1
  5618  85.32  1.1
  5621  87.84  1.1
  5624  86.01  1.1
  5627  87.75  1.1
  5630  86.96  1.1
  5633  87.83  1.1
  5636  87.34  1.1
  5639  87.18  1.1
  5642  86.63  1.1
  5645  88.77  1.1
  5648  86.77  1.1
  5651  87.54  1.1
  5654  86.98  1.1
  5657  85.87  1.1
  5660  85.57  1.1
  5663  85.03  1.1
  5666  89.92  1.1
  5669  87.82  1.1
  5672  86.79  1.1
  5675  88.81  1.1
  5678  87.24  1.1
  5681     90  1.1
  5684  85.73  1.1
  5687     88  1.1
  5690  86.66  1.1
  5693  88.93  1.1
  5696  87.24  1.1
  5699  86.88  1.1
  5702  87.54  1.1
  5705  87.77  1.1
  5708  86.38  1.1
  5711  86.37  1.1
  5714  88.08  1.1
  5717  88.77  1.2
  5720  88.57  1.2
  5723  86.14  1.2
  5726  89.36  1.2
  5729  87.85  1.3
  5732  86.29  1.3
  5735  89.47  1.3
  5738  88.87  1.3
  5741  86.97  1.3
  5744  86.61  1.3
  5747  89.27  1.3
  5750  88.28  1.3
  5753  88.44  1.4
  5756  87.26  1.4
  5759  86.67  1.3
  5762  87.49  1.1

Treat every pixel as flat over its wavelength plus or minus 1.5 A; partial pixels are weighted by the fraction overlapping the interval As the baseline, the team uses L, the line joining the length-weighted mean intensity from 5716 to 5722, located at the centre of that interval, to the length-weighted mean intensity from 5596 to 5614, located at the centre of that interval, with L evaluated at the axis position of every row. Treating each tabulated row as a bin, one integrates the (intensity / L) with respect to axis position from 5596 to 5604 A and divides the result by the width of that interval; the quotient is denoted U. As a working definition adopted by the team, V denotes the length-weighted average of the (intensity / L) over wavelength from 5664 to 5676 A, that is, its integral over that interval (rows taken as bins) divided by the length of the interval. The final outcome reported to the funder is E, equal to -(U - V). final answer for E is 0.011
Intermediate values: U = 1.00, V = 1.01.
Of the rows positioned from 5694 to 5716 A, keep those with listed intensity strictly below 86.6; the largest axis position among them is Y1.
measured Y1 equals 5711 A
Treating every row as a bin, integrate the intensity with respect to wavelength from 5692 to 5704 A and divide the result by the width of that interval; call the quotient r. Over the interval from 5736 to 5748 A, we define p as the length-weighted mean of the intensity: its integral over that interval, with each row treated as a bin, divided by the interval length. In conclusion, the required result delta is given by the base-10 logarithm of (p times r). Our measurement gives 3.89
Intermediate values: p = 87.9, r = 87.6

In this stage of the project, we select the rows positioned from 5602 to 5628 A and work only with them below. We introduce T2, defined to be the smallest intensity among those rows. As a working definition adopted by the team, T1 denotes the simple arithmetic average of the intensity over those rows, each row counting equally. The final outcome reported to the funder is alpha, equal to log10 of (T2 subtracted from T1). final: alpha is 0.36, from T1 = 86.3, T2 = 84.02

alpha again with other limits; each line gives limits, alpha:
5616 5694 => 0.35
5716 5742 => 0.28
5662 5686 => 0.42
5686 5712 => -0.03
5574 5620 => 0.35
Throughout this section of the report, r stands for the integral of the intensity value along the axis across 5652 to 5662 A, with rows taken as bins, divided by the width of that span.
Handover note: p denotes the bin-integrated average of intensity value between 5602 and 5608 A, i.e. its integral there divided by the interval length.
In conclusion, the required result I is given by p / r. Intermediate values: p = 86.1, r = 86.2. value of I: 1.00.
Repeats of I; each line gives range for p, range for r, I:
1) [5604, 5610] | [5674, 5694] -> 0.99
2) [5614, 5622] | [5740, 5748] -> 0.98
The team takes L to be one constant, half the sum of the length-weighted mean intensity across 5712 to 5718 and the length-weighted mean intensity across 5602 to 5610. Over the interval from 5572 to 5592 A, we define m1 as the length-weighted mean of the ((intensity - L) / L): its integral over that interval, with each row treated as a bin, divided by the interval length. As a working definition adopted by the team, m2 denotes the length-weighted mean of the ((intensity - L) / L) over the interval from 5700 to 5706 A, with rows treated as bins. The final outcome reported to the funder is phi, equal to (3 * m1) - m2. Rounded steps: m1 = -0.014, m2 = 0.0030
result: -0.04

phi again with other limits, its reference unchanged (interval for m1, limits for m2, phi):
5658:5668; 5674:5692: -0.02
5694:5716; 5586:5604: 0.01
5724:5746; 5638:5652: 0.02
